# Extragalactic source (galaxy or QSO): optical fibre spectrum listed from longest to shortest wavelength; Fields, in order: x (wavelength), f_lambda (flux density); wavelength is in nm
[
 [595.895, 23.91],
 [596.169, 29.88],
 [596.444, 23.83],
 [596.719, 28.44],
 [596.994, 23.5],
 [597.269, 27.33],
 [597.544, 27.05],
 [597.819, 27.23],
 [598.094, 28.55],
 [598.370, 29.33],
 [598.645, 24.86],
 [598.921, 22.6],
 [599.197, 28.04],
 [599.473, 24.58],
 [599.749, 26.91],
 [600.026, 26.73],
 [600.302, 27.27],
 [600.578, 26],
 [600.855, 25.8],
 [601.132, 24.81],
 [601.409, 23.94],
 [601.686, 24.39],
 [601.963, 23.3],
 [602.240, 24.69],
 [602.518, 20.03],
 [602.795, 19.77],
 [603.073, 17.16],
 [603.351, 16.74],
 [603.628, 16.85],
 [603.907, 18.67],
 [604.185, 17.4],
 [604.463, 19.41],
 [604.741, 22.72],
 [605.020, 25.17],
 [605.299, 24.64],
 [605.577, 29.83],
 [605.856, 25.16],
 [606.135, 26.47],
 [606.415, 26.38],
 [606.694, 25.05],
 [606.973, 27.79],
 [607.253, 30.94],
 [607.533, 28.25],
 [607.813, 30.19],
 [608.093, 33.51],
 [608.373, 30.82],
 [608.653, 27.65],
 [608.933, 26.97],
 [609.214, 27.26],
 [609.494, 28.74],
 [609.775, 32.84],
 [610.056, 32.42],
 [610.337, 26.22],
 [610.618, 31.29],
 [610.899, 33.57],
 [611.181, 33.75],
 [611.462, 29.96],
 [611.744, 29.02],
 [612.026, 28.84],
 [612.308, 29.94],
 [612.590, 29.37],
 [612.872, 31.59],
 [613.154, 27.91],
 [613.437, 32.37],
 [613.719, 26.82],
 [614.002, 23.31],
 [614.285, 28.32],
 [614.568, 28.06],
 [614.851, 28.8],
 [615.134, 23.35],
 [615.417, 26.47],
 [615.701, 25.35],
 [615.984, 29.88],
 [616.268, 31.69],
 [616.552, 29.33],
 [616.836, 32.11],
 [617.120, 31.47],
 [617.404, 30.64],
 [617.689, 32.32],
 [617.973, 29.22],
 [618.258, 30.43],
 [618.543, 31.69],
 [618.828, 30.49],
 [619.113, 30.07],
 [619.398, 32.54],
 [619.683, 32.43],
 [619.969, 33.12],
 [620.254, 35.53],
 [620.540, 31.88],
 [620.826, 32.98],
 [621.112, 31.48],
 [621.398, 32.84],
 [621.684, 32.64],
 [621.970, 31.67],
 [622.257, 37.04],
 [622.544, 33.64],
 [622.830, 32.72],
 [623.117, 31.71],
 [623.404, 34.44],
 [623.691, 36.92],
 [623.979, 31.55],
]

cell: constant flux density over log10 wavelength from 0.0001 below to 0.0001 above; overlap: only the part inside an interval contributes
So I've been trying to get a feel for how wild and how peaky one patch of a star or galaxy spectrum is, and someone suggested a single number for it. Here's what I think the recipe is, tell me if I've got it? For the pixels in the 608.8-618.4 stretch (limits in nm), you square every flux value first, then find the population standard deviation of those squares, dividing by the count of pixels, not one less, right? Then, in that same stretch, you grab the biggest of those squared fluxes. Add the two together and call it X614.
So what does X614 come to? 1291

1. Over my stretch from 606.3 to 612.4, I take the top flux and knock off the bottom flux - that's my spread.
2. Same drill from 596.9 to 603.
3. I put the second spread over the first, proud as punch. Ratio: 1.1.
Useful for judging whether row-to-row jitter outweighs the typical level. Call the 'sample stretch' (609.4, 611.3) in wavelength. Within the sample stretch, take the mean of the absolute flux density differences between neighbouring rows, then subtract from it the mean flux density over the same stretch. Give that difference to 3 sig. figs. -28.2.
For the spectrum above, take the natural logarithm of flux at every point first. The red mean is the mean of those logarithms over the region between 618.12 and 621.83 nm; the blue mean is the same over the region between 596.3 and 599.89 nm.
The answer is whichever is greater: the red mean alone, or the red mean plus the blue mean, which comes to 6.74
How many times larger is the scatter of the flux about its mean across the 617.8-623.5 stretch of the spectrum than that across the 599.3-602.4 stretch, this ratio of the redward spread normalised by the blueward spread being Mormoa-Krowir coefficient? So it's 1.4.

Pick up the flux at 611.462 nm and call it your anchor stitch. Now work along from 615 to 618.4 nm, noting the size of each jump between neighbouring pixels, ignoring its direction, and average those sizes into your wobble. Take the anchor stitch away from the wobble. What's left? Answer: -27.9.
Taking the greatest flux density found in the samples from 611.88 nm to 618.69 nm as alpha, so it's 32.37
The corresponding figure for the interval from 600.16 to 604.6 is 27.27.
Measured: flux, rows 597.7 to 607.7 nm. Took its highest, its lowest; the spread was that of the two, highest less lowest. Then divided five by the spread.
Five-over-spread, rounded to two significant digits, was 0.35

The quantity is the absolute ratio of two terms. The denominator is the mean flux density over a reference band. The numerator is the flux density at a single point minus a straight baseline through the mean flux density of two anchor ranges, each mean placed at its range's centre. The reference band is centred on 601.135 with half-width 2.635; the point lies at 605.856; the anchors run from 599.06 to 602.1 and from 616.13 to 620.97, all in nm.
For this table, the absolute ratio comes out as 0.10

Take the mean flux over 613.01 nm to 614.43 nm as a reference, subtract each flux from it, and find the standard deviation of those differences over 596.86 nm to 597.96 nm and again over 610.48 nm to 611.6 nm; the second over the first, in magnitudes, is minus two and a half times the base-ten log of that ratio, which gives 0.01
